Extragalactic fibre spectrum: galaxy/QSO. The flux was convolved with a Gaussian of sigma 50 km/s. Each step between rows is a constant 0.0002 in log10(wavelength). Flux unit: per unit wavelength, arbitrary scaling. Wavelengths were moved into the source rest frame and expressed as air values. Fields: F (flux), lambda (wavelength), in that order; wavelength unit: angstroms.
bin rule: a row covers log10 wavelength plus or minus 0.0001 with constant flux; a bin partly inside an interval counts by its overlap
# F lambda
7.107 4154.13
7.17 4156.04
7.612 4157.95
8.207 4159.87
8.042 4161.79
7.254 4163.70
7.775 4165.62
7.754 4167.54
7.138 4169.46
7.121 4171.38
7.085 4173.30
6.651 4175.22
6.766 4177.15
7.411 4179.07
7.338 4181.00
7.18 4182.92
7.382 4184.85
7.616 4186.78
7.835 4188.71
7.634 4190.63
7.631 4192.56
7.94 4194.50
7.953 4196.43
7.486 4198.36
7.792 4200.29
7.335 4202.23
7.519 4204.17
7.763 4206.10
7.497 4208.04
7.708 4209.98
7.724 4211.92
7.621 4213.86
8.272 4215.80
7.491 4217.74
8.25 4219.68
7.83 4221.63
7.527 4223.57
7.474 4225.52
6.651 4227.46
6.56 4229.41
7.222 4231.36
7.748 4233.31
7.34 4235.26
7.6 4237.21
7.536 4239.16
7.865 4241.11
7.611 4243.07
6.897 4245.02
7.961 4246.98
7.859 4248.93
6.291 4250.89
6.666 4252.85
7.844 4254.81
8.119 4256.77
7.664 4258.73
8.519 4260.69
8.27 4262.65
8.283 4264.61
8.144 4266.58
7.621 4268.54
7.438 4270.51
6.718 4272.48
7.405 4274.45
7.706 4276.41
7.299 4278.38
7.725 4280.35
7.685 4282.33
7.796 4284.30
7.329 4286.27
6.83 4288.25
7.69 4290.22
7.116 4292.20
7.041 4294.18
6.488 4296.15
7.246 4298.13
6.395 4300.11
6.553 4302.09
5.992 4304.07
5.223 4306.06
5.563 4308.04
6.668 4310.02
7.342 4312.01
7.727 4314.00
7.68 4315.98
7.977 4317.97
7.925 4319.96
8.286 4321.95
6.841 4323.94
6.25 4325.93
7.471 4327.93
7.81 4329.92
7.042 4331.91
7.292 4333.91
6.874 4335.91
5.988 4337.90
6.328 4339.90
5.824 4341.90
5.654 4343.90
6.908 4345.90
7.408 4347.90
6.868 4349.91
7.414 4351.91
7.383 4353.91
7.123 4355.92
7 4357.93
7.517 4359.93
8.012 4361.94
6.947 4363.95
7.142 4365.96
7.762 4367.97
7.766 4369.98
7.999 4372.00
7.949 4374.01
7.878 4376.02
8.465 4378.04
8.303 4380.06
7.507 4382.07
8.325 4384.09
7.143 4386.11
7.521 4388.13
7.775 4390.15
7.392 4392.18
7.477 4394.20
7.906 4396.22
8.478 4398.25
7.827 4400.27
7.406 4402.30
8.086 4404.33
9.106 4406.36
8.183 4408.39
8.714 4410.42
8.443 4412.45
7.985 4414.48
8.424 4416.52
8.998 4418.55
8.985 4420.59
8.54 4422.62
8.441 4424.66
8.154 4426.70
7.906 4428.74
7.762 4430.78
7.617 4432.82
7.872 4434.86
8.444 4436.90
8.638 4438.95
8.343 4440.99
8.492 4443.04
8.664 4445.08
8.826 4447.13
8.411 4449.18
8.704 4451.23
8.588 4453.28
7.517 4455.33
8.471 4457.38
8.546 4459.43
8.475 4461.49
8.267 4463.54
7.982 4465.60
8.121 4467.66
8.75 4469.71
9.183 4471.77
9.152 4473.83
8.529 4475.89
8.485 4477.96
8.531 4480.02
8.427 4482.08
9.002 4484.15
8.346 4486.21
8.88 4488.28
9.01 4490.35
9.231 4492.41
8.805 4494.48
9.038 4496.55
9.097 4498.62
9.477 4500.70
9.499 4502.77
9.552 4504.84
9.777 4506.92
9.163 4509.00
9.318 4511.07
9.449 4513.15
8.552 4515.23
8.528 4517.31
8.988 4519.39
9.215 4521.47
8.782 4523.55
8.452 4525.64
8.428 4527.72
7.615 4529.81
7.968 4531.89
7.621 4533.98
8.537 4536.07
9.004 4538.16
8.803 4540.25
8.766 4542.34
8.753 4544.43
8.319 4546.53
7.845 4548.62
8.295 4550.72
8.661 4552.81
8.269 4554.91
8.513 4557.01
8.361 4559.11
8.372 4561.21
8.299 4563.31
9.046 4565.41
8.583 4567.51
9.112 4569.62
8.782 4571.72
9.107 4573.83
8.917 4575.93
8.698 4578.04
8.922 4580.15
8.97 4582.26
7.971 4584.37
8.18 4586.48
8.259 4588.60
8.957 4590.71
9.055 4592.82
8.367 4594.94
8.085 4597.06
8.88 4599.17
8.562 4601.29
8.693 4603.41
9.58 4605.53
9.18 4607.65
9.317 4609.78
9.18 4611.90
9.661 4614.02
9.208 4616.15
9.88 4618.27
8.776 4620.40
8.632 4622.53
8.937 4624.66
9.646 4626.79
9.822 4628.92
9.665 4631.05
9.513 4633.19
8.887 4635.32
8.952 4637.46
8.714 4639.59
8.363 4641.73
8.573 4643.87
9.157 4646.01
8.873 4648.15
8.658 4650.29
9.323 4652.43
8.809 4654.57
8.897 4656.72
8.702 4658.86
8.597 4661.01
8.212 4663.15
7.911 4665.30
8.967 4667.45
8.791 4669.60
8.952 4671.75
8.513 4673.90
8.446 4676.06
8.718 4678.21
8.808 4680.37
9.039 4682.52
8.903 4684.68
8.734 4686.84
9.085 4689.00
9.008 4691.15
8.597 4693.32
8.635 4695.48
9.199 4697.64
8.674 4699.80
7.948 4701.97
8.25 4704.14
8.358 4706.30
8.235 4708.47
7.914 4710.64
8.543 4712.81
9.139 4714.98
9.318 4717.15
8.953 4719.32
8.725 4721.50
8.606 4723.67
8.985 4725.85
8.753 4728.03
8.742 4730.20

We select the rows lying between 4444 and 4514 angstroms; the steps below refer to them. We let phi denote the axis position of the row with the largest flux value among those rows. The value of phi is 4506.92 angstroms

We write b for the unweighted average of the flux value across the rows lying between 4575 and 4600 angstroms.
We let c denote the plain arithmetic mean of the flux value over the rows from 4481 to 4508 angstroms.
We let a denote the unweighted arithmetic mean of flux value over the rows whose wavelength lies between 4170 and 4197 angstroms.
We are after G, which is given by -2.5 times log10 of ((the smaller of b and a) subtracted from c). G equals -0.57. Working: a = 7.4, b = 8.6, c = 9.09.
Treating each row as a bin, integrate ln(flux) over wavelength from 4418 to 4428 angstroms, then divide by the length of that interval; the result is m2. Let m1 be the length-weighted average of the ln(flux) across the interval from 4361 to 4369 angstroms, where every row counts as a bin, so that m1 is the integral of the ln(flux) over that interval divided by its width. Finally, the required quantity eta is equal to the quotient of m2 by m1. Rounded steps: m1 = 2.01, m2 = 2.15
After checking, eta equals 1.07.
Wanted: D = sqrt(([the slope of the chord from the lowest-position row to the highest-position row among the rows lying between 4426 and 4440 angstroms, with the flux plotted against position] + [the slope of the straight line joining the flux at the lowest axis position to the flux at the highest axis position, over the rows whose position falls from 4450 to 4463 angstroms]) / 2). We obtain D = 0.09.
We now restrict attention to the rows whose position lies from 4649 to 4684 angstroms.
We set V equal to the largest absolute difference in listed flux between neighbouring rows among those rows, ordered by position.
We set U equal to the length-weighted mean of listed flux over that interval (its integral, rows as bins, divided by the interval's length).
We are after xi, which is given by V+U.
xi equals 9.8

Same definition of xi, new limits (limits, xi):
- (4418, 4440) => 8.9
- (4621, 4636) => 10.0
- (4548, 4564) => 8.8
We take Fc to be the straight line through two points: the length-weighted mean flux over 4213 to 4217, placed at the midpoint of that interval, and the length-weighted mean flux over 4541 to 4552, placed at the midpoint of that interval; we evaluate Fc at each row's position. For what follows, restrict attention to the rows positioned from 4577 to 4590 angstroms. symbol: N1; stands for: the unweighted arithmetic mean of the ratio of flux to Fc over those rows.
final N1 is 1.00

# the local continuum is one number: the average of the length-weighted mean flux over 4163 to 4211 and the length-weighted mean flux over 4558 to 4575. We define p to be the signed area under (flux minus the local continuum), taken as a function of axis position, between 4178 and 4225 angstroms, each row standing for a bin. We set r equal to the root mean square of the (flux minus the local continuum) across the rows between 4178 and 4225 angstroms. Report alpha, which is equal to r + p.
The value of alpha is -20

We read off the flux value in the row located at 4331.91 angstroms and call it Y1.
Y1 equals 7.042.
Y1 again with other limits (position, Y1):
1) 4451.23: 8.704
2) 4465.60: 7.982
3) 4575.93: 8.917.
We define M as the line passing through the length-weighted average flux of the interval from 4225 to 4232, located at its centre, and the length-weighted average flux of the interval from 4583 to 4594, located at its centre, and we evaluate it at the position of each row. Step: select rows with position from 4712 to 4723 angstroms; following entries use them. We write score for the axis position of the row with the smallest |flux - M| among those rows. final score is 4714.98 angstroms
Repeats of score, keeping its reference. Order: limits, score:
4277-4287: 4286.27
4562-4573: 4563.31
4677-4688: 4684.68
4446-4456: 4455.33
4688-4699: 4691.15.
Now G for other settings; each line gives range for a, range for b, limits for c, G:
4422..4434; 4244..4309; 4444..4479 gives -0.25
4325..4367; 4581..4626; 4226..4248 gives 1.00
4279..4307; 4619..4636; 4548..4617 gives -0.63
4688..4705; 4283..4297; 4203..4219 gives 0.72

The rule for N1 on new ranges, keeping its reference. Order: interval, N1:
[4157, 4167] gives 0.99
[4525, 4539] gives 0.98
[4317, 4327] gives 0.92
